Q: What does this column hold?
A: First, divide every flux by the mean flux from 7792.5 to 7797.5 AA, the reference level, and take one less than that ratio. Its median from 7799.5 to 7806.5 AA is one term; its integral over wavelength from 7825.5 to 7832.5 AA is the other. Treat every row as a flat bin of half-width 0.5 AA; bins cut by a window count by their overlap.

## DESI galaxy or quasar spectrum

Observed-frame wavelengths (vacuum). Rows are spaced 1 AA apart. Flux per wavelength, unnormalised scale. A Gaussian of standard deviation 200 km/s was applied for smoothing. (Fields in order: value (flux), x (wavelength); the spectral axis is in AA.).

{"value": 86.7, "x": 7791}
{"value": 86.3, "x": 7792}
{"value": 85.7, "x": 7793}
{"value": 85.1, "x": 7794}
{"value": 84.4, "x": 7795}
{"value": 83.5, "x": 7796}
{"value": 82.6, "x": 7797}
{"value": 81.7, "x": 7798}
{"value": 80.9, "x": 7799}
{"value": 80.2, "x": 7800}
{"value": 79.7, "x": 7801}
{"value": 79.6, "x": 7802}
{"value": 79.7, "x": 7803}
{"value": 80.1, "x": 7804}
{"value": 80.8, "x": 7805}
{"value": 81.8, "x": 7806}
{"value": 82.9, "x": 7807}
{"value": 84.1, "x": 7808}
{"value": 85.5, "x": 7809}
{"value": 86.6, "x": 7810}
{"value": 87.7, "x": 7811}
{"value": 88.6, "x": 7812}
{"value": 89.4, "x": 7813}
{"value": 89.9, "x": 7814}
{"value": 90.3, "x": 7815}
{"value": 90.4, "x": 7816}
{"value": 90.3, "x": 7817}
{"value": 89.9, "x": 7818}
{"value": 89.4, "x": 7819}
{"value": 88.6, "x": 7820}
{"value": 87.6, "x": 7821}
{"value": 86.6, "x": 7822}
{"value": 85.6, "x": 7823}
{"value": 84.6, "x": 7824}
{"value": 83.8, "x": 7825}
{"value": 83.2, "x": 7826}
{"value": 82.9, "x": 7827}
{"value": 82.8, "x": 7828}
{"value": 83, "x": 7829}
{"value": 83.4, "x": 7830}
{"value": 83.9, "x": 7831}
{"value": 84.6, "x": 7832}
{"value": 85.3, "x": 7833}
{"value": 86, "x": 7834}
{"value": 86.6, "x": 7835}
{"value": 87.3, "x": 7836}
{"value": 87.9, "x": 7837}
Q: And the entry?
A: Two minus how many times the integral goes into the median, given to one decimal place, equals 1.3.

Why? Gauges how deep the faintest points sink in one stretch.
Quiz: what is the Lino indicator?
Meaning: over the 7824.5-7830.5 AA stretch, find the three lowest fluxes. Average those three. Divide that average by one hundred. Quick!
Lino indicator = 0.829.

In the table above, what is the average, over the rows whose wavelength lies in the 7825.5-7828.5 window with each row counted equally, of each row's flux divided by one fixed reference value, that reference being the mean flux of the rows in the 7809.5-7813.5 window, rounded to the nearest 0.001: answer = 0.942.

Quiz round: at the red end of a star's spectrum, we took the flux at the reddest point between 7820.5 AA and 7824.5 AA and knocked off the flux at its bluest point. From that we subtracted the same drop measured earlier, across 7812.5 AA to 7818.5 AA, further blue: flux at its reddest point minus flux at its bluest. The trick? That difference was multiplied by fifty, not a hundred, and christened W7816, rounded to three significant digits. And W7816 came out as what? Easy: -175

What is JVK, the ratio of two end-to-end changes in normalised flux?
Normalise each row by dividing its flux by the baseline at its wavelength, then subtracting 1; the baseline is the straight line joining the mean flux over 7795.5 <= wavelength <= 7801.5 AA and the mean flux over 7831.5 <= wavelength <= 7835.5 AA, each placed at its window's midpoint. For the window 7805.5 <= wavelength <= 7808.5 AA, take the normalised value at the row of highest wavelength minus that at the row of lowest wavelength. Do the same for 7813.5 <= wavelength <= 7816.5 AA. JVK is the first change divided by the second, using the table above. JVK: 8.6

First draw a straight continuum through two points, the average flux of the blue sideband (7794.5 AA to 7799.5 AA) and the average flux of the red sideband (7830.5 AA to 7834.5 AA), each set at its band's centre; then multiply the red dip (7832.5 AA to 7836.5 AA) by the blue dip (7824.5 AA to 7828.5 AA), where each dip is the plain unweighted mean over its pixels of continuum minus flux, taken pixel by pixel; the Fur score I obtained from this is -2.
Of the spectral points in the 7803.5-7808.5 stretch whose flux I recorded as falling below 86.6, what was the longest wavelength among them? 7808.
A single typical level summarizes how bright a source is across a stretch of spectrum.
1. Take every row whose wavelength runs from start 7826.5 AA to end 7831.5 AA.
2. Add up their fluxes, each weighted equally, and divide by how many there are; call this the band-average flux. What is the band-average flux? 83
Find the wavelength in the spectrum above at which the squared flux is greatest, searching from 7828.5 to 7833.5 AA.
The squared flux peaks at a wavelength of 7833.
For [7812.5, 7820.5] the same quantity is 7816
